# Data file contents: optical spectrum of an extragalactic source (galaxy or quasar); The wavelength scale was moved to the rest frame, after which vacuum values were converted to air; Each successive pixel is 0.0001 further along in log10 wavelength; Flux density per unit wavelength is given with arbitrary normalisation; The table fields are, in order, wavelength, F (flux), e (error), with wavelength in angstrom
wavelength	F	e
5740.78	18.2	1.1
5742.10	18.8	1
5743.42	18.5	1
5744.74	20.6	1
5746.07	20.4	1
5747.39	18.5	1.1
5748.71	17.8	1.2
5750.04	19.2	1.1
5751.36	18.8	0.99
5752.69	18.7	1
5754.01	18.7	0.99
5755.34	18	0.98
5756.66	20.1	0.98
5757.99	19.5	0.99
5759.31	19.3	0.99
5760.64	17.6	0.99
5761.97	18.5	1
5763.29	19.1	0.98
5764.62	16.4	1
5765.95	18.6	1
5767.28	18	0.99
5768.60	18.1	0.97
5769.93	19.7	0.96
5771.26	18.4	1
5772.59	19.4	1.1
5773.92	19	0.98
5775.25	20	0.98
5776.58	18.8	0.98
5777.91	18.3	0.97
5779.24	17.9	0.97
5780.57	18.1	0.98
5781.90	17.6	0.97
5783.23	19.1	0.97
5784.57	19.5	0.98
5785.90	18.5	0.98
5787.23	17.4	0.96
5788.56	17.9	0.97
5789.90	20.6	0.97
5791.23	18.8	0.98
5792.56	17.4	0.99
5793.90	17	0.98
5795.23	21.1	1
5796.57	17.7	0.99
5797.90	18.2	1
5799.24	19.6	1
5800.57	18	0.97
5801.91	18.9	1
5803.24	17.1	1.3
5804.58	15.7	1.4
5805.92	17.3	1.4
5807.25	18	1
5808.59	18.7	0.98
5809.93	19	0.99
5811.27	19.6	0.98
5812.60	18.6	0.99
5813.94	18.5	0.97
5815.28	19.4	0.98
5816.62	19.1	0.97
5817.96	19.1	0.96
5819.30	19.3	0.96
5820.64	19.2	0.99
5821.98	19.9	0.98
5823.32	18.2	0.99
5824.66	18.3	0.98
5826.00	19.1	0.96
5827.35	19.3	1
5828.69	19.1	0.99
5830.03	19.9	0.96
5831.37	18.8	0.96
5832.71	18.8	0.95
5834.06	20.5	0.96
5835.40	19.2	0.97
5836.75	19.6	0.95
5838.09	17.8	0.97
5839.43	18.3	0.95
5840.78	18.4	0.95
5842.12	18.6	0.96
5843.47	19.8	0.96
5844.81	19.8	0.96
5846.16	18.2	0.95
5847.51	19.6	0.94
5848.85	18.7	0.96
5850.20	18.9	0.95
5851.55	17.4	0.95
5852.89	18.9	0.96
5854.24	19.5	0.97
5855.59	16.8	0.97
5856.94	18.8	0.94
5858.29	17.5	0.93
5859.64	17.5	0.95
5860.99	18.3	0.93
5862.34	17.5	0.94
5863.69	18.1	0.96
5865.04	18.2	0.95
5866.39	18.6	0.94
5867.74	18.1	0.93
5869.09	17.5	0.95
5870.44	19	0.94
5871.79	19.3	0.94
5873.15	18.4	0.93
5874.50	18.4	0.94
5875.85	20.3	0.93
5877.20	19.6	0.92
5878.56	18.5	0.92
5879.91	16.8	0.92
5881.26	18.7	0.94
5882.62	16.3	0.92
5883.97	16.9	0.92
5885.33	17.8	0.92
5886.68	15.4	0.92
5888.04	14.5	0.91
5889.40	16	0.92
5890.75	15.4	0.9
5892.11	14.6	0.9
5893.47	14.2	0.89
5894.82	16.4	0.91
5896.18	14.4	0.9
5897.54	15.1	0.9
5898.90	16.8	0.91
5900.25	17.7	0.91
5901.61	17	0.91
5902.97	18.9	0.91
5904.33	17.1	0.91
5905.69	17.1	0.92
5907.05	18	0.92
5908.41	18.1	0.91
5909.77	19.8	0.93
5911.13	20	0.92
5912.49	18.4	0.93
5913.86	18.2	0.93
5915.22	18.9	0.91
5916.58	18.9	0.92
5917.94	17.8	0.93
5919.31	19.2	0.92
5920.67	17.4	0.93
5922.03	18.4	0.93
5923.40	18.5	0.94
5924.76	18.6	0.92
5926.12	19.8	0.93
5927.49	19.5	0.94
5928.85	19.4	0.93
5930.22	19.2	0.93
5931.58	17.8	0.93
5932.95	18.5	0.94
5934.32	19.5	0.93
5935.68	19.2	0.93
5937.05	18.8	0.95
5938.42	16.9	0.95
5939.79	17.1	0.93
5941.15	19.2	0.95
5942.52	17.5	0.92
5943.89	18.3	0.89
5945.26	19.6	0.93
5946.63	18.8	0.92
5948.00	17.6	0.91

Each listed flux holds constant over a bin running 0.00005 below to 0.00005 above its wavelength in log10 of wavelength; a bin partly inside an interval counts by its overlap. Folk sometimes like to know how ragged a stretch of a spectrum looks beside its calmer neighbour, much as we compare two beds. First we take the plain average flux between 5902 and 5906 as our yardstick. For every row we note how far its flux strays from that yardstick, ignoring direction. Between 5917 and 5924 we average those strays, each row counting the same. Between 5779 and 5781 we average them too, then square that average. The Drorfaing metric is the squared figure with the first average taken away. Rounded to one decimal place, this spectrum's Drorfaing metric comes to -0.6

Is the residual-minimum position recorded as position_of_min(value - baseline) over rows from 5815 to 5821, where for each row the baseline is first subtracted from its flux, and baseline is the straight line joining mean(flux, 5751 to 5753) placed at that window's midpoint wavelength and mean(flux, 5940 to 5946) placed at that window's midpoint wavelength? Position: 5816.62 angstrom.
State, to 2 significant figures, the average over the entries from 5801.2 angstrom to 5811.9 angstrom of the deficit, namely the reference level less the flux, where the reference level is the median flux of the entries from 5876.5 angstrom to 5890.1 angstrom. -1.2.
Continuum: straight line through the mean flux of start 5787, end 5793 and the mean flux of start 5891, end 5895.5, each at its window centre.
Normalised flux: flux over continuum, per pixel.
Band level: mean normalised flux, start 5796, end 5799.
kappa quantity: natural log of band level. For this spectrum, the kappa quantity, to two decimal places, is -0.01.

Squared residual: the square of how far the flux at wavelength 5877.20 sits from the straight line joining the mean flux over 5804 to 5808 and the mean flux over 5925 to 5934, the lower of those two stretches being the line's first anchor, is 2.0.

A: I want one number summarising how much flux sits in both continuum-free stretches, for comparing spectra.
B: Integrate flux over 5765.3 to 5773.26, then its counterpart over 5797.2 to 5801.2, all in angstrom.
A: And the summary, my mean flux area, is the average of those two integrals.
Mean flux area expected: 112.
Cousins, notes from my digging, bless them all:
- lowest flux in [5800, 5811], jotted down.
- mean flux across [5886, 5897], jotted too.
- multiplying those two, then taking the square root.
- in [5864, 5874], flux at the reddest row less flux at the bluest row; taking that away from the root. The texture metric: 15.2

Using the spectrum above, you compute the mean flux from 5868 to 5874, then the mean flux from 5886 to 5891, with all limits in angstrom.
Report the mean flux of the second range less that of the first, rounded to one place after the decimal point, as -3.2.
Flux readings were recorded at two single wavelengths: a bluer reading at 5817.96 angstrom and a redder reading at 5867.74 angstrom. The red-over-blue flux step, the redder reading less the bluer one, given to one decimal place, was -1.0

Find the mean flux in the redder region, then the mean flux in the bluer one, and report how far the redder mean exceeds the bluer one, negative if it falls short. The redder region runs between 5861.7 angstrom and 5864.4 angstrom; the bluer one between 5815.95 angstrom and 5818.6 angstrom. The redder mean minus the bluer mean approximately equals -1.3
